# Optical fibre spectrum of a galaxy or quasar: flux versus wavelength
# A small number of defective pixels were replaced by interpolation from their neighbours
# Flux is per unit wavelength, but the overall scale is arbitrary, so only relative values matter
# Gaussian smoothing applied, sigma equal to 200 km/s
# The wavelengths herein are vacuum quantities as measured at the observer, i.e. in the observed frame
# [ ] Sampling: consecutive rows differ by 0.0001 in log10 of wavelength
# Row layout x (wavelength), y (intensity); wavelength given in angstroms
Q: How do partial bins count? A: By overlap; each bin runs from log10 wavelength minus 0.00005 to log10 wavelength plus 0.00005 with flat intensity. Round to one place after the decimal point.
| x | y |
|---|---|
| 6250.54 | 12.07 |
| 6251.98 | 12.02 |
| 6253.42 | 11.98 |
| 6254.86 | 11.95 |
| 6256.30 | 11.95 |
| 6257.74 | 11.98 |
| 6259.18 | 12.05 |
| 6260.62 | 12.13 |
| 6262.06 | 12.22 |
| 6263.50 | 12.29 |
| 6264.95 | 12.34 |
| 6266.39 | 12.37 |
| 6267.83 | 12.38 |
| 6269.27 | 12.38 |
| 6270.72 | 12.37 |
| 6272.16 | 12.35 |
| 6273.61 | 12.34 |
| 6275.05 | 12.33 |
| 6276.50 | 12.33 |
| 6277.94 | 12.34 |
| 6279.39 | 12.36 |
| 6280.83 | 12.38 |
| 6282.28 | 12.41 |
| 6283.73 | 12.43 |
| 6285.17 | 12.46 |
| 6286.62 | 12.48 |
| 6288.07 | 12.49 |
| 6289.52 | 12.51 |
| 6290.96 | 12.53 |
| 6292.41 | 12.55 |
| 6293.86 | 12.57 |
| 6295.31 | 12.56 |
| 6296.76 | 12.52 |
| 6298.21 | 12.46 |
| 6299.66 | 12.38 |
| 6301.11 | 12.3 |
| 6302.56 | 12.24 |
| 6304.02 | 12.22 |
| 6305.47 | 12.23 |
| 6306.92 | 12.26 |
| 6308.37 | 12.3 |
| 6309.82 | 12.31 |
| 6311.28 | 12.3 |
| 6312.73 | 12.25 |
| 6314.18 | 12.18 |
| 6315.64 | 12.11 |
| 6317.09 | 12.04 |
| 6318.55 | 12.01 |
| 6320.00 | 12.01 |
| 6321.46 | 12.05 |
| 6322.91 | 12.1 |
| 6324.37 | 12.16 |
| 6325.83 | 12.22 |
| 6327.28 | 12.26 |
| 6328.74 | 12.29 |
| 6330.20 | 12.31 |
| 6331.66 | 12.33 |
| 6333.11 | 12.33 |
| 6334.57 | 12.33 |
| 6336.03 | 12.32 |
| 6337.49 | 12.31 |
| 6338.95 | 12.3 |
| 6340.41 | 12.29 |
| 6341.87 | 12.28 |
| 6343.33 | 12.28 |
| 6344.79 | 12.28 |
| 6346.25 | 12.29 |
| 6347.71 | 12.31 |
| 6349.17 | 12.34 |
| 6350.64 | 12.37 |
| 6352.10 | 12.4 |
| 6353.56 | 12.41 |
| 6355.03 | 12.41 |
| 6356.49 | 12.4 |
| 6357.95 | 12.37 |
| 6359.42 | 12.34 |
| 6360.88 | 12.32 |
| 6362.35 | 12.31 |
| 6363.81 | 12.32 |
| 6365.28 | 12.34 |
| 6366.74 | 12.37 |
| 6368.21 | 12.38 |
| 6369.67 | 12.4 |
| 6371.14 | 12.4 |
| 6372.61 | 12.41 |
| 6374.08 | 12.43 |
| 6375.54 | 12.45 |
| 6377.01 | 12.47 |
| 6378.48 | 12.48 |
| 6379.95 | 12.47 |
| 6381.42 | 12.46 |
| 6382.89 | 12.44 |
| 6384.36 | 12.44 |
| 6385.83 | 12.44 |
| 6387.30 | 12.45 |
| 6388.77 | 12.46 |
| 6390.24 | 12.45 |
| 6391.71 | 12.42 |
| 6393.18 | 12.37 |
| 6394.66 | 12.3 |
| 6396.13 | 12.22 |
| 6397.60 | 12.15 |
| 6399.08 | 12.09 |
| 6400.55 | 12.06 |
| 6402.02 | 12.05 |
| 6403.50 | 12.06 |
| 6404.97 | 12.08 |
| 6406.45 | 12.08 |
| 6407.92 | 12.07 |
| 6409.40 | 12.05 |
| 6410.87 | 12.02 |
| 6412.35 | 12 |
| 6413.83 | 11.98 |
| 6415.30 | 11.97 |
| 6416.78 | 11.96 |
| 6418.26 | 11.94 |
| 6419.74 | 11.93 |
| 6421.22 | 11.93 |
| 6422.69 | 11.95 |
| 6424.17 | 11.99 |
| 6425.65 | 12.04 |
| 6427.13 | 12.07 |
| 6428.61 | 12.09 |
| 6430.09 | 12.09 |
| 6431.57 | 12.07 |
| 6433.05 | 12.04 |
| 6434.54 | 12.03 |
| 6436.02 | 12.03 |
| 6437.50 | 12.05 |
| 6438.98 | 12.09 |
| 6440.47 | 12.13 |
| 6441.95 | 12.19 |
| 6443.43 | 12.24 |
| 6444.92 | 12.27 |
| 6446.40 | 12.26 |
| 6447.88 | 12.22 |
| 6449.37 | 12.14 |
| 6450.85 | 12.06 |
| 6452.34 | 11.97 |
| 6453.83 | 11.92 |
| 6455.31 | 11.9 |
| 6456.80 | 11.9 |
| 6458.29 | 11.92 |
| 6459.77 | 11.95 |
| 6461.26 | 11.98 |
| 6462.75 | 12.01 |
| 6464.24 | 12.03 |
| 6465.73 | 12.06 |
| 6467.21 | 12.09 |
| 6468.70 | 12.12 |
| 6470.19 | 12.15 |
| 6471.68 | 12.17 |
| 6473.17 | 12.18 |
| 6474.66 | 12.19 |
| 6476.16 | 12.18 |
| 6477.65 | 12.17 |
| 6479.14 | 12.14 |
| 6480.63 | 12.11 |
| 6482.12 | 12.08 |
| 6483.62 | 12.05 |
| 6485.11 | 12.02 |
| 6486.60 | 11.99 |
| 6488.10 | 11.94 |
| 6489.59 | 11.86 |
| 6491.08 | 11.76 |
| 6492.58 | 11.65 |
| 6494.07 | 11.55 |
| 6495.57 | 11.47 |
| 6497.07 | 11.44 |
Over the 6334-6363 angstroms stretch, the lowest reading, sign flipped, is -12.3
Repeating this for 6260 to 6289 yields -12.1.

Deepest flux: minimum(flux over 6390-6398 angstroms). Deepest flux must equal 12.15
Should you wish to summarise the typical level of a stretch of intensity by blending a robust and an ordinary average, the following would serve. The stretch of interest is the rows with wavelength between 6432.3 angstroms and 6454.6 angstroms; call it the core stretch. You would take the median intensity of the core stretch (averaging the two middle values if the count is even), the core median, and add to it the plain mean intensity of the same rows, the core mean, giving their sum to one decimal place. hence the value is 24.2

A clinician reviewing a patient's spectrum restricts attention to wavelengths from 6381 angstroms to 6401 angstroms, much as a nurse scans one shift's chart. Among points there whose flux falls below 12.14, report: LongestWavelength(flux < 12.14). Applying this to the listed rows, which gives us 6400.55 angstroms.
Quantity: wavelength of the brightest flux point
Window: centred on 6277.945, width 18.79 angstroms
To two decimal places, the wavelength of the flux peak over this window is 6286.62 angstroms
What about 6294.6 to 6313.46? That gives 6295.31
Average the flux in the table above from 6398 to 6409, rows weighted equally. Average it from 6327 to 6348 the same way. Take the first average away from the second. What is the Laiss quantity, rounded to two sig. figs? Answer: 0.23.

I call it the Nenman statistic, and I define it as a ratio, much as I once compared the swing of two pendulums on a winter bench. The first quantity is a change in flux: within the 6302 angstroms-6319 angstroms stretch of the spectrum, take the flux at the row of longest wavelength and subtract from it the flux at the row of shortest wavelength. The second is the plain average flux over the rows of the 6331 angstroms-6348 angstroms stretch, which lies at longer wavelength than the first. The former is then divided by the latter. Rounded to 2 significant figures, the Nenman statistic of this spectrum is -0.019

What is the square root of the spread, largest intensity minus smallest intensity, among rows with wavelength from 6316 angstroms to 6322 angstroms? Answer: 0.200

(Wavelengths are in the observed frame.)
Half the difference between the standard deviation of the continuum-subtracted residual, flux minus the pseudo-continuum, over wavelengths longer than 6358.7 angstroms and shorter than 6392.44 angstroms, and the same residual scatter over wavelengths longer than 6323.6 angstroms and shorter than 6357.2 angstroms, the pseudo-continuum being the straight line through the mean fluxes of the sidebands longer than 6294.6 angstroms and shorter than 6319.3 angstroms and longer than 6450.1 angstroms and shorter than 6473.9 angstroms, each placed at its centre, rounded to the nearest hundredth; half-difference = 0.00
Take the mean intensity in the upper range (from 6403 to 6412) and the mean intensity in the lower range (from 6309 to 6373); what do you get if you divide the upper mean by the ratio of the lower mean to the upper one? 11.8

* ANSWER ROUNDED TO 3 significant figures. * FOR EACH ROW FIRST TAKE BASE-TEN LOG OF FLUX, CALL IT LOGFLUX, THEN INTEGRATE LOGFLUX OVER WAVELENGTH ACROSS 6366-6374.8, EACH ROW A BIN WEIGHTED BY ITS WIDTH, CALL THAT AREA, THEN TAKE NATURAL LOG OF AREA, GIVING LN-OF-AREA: 2.26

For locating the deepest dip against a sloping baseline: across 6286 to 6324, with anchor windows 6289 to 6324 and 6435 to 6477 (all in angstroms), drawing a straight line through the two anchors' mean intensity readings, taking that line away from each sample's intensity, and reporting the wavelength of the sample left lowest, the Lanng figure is 6318.55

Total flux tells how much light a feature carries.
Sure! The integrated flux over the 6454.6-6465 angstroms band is 124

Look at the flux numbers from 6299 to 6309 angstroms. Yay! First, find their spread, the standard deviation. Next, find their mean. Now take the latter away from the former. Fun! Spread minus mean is -12.2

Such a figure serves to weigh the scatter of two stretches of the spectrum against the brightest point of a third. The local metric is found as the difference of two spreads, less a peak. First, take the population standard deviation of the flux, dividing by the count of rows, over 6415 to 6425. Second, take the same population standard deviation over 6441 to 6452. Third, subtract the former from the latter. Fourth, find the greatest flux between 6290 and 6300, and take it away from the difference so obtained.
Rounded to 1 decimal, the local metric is -12.5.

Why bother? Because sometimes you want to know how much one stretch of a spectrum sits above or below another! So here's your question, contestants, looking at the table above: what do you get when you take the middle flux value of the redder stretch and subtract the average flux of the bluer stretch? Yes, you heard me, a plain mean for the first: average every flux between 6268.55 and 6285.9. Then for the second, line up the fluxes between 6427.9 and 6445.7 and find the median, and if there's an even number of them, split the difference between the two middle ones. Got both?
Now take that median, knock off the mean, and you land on -0.28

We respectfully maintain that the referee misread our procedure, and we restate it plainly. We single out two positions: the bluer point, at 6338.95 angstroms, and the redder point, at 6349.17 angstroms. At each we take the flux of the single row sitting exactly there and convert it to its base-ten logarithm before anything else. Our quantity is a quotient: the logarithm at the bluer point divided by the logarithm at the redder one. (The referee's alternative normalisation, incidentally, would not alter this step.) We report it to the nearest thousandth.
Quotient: 0.999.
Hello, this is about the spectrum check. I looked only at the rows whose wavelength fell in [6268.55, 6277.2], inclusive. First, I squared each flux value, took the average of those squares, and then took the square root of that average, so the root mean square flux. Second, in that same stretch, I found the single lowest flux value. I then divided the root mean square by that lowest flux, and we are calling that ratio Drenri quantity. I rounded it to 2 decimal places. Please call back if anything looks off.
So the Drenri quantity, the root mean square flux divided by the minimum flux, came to 1.00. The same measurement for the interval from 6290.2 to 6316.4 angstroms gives 1.02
